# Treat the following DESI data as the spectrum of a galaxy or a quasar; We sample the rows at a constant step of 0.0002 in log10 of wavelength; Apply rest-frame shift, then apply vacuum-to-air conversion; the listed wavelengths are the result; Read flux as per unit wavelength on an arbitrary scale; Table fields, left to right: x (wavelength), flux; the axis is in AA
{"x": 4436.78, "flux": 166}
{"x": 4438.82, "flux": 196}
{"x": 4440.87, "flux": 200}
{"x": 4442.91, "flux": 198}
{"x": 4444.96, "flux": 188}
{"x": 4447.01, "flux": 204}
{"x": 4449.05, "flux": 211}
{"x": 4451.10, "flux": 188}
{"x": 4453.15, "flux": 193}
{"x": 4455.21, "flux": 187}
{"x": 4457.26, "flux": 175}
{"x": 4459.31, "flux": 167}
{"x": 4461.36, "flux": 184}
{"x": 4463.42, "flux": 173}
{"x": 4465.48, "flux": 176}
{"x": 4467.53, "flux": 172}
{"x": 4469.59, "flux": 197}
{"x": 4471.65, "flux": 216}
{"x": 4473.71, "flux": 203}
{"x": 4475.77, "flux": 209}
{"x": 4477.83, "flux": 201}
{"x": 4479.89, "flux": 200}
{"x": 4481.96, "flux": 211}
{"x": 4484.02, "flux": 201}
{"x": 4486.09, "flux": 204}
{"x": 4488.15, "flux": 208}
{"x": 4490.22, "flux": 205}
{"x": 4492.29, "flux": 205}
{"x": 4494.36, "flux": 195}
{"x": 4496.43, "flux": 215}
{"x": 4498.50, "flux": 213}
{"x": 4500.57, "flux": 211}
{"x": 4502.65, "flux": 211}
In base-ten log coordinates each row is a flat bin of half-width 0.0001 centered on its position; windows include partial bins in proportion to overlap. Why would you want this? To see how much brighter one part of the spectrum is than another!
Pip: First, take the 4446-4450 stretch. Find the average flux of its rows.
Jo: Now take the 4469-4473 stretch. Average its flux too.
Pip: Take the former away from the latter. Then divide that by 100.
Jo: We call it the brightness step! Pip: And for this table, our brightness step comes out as -0.01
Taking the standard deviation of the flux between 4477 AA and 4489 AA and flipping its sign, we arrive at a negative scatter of -4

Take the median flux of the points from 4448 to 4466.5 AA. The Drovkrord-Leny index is 184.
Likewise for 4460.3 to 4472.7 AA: 180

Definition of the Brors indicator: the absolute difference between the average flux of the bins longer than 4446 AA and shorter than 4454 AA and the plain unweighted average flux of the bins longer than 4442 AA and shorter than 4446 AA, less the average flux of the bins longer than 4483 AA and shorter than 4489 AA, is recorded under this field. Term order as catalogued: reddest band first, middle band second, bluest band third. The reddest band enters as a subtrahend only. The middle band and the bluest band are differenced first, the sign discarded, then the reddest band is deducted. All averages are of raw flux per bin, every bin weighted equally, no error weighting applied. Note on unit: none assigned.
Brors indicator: -198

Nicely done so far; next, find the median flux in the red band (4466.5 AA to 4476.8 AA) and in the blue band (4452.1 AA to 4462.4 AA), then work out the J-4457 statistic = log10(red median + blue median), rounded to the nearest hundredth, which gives 2.59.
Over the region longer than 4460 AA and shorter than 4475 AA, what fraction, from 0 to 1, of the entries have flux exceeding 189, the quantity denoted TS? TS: 0.43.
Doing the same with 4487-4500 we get 1.00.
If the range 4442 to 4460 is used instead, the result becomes 0.44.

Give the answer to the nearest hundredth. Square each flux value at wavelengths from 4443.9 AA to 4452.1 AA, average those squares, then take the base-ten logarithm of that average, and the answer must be 4.59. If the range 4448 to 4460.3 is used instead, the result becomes 4.55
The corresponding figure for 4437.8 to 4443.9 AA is 4.59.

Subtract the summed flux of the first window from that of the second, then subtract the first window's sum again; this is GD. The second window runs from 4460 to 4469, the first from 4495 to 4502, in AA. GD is -573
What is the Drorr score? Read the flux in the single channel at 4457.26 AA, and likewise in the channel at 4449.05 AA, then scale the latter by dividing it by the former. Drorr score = 1.21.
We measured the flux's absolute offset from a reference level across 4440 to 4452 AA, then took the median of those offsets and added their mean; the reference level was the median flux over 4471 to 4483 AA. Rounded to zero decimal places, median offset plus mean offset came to 16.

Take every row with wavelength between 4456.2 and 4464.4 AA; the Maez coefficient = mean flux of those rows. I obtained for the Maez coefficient 175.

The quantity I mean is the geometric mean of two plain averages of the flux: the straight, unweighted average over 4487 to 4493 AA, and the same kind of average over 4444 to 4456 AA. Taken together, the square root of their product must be 201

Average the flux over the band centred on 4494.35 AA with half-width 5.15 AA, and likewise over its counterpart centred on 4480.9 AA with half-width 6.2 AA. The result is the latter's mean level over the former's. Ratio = 0.99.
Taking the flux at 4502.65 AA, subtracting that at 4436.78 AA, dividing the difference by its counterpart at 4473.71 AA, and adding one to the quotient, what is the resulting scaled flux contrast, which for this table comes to 1.22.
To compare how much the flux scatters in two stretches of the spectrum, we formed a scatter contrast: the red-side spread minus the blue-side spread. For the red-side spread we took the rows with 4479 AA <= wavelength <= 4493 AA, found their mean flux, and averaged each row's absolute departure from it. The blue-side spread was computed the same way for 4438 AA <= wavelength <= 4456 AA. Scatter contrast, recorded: -3.61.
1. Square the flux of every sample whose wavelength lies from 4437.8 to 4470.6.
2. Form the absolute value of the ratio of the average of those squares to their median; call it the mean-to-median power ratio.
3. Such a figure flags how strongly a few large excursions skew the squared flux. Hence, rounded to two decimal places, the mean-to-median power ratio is 1.00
